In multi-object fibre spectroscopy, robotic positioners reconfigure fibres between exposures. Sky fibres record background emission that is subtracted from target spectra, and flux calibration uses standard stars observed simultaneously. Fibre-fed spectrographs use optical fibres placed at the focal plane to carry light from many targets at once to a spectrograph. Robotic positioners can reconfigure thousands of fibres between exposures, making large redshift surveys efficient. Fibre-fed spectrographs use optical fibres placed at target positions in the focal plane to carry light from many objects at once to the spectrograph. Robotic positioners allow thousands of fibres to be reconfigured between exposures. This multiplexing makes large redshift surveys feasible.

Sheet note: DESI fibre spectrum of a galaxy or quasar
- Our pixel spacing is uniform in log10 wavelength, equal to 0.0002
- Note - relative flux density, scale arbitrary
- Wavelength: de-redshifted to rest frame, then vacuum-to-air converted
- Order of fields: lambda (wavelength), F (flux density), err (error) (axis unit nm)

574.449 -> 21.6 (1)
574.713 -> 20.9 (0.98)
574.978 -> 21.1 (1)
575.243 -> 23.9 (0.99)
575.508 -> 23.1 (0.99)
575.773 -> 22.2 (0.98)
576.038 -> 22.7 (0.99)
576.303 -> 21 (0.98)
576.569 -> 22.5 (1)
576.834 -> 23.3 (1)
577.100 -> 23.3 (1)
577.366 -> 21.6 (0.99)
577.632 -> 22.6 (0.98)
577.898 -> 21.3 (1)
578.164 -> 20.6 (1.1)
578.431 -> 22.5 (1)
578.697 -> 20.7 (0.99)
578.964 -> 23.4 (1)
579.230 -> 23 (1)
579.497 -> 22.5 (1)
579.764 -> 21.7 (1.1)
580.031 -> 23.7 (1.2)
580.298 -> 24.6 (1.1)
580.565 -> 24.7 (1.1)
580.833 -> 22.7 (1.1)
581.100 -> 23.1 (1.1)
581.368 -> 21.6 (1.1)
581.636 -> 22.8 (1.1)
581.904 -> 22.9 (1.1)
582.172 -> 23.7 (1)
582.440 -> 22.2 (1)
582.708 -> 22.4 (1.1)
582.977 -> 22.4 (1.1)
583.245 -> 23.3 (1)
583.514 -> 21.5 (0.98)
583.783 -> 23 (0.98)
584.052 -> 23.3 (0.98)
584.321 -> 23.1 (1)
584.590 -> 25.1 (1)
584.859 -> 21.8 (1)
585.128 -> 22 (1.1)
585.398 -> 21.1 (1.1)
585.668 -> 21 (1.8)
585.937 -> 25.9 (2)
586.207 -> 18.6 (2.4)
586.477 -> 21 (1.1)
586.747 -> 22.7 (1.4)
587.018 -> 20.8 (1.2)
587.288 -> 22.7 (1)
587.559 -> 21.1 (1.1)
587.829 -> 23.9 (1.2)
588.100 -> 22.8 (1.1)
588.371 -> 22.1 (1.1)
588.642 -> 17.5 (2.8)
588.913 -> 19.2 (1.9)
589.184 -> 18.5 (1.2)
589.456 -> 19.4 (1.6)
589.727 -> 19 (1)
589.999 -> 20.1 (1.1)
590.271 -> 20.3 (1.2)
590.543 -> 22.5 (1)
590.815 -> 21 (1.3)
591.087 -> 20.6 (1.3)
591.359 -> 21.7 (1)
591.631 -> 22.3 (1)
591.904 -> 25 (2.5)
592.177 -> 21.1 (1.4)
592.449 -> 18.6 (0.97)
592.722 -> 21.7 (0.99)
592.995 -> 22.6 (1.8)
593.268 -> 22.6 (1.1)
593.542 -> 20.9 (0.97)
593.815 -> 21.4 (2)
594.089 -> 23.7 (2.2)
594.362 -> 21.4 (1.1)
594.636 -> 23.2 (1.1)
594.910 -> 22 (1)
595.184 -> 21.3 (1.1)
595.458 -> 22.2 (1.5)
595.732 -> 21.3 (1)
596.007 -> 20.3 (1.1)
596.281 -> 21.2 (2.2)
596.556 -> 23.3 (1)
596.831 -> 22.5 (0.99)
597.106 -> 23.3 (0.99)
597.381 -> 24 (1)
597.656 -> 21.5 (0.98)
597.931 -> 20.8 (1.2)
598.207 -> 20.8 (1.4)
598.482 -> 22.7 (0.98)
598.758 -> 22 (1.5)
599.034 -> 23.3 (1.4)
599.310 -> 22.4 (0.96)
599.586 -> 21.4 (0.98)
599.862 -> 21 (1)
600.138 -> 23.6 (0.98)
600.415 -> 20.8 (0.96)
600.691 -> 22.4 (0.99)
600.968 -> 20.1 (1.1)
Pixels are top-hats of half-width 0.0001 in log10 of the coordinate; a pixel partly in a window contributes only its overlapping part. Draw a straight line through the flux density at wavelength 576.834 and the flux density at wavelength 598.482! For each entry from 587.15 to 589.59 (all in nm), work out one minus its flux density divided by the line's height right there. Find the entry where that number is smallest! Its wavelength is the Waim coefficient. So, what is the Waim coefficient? 587.829 nm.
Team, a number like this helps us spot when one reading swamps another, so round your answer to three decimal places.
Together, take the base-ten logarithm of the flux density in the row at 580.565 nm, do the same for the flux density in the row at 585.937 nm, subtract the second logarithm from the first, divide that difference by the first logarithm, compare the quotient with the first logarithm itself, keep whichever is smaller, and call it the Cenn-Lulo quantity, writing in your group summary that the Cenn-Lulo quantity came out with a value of -0.015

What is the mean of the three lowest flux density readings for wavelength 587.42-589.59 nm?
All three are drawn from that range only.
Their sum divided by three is 18.4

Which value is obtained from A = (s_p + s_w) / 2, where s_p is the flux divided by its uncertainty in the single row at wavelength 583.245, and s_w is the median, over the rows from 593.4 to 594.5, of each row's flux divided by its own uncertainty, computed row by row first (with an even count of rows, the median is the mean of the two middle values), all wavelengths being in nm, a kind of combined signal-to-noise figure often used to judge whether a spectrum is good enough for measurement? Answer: 19.2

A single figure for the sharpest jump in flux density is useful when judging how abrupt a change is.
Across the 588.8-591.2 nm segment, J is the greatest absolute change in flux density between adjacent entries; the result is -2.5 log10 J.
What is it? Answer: -0.86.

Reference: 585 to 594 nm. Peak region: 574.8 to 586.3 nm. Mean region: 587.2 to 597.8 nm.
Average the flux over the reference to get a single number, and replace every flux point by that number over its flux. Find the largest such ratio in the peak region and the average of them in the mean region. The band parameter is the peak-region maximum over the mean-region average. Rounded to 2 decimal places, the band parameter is 1.15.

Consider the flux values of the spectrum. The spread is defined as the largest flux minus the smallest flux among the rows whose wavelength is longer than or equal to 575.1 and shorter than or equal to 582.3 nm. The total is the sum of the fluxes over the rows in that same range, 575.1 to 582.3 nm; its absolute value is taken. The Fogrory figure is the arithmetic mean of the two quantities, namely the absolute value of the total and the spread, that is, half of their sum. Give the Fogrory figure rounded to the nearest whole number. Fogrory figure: 308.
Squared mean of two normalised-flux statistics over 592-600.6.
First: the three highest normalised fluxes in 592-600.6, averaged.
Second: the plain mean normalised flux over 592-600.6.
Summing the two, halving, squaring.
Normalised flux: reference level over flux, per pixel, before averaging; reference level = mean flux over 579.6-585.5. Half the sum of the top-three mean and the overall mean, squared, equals 1.21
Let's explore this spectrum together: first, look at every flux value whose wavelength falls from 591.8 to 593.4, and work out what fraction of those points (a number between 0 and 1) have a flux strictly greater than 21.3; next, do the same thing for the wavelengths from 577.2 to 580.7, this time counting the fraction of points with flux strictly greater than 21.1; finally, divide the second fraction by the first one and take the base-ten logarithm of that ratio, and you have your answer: 0.10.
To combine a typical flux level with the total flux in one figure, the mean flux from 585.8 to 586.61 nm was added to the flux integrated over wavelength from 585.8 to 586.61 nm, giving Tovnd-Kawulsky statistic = 39.5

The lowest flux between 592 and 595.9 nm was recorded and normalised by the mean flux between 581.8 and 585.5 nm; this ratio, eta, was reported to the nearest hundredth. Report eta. 0.82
